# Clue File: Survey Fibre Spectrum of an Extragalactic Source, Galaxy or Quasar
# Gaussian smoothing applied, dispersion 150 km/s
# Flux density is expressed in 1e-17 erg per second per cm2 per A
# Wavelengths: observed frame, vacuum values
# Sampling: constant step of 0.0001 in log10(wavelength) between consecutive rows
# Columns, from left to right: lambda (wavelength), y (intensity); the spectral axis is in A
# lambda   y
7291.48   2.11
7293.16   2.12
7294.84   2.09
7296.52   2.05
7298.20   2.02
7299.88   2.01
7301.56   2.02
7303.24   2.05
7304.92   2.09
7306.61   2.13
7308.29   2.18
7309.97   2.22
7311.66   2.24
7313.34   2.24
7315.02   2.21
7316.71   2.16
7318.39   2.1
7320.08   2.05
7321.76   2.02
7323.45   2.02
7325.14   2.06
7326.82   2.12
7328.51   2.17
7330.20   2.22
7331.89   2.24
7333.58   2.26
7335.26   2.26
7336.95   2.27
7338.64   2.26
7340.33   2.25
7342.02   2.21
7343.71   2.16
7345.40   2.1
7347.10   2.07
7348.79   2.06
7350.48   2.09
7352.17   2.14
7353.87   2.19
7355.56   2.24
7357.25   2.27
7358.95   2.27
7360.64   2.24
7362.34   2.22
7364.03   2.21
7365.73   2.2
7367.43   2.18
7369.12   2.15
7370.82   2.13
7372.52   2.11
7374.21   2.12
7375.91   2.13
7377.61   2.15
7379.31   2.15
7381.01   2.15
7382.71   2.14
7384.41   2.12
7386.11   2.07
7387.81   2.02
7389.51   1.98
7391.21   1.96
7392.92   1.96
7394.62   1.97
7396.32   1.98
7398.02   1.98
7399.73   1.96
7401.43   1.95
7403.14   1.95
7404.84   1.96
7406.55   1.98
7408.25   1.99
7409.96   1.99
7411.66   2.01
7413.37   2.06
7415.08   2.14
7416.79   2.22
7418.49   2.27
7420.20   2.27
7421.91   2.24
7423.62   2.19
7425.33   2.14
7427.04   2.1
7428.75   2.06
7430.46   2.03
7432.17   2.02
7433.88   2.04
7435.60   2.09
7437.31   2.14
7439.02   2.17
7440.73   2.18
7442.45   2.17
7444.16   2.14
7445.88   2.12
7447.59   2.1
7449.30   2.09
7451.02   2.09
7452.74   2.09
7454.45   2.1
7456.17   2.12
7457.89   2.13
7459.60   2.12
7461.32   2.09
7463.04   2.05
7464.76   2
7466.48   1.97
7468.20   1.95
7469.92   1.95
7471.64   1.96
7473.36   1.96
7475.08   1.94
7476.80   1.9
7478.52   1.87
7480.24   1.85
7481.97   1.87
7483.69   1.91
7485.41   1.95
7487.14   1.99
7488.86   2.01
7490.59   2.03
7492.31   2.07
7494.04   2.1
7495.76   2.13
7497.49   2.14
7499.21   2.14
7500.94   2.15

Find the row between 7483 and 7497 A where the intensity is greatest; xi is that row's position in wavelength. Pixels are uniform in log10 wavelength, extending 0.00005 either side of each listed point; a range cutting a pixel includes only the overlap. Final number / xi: 7495.76 A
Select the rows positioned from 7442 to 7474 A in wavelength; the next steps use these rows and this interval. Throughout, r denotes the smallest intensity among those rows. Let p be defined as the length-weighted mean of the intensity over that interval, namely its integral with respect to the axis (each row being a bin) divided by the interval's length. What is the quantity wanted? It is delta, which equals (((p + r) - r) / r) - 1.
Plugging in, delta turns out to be 0.058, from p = 2.06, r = 1.95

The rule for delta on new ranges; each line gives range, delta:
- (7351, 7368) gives 0.034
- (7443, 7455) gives 0.008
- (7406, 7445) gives 0.069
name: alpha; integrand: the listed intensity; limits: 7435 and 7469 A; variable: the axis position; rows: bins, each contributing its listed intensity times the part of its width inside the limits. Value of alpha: 71.3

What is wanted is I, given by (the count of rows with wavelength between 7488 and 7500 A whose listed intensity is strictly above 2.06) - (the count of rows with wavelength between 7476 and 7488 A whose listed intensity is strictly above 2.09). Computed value 5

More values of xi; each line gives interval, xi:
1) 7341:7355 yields 7342.02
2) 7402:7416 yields 7415.08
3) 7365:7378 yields 7365.73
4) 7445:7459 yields 7457.89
